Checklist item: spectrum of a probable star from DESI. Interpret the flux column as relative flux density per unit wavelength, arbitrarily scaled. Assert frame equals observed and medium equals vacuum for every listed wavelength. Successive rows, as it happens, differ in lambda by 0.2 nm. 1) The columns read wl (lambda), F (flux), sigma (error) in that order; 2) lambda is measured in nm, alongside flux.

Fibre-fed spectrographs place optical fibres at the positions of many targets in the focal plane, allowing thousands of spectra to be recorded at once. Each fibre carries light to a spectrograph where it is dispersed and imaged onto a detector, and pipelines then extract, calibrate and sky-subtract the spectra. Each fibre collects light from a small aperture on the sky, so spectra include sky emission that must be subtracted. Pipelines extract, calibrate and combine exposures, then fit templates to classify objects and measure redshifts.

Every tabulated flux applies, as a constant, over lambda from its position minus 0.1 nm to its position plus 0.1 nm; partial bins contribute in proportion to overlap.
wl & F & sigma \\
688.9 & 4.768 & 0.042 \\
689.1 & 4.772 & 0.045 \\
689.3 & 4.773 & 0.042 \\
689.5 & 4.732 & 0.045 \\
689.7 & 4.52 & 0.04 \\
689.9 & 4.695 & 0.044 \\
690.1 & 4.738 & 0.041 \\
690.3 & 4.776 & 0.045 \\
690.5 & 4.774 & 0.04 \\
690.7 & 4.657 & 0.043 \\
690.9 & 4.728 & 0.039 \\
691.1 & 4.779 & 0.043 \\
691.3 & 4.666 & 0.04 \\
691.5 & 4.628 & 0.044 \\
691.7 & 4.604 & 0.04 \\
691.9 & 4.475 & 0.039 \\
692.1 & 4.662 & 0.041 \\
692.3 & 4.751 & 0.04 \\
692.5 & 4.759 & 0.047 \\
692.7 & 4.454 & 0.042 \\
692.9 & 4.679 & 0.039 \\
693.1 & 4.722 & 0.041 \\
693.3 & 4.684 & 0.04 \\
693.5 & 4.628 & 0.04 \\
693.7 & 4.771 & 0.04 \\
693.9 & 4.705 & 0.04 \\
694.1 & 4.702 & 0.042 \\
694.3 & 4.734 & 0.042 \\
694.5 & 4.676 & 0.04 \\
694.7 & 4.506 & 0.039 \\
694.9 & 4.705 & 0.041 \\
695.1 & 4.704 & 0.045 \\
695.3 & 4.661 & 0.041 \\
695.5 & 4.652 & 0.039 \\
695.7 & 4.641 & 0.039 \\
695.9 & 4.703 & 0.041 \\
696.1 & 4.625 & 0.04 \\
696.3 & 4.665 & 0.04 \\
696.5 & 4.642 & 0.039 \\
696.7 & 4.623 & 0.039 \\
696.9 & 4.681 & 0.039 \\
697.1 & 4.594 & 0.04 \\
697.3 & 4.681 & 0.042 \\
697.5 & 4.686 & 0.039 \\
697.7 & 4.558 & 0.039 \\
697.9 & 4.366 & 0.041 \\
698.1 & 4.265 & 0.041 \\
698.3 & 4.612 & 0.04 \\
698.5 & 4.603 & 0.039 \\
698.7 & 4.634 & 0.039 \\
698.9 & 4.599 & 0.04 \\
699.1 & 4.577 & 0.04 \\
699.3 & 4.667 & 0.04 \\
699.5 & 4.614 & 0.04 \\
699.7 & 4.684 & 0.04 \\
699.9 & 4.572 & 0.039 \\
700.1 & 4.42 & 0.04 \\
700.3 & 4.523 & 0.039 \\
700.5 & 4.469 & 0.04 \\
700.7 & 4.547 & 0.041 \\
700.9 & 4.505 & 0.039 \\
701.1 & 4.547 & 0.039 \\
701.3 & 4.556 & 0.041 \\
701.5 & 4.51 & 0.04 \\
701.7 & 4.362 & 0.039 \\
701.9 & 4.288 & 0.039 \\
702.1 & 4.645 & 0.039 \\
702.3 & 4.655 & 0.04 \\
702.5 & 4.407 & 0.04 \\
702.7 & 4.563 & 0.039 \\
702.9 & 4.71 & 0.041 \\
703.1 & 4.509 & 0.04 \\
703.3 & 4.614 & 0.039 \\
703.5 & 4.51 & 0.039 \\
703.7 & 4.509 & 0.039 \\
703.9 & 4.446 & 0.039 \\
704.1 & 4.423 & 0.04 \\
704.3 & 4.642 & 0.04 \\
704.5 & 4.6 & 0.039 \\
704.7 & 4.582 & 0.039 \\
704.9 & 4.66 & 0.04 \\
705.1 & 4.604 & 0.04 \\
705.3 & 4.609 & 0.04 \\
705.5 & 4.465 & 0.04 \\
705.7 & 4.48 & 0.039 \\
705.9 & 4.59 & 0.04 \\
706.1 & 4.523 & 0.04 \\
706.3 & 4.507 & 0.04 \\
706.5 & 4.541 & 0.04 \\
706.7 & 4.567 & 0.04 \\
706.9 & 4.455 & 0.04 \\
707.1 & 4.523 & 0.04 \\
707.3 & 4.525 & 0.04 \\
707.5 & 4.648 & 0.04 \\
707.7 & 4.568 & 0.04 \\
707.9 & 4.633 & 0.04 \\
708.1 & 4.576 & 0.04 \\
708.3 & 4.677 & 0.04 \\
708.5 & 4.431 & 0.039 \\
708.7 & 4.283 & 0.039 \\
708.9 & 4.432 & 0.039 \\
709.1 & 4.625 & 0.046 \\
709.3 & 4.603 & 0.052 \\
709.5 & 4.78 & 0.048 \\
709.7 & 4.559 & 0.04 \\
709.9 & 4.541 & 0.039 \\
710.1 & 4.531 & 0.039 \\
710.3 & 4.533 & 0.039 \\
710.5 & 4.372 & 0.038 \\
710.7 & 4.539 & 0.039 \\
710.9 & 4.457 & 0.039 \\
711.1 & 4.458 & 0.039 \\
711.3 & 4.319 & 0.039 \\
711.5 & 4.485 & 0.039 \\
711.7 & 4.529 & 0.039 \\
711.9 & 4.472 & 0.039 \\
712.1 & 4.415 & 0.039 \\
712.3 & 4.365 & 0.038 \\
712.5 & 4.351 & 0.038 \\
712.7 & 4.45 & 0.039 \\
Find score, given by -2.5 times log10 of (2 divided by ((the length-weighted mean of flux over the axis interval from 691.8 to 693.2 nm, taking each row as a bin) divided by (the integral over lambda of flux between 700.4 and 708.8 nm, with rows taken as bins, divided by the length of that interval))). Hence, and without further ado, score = -0.727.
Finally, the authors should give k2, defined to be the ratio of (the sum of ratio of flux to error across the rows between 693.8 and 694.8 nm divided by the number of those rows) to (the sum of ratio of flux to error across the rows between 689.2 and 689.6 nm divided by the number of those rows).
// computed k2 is 1.05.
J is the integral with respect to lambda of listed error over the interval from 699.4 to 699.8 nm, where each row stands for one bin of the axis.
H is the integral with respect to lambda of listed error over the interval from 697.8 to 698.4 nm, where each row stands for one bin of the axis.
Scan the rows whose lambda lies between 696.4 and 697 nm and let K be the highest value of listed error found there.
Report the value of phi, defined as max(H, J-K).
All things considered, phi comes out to 0.02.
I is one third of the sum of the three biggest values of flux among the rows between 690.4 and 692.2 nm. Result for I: 4.76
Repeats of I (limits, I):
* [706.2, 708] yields 4.62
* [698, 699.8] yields 4.66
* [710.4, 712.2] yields 4.52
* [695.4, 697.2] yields 4.68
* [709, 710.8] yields 4.67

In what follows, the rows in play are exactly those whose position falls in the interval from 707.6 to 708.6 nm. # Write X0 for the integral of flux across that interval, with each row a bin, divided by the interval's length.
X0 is 4.58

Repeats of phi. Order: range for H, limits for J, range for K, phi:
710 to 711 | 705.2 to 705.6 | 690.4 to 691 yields 0.04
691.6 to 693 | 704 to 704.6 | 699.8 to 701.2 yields 0.06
